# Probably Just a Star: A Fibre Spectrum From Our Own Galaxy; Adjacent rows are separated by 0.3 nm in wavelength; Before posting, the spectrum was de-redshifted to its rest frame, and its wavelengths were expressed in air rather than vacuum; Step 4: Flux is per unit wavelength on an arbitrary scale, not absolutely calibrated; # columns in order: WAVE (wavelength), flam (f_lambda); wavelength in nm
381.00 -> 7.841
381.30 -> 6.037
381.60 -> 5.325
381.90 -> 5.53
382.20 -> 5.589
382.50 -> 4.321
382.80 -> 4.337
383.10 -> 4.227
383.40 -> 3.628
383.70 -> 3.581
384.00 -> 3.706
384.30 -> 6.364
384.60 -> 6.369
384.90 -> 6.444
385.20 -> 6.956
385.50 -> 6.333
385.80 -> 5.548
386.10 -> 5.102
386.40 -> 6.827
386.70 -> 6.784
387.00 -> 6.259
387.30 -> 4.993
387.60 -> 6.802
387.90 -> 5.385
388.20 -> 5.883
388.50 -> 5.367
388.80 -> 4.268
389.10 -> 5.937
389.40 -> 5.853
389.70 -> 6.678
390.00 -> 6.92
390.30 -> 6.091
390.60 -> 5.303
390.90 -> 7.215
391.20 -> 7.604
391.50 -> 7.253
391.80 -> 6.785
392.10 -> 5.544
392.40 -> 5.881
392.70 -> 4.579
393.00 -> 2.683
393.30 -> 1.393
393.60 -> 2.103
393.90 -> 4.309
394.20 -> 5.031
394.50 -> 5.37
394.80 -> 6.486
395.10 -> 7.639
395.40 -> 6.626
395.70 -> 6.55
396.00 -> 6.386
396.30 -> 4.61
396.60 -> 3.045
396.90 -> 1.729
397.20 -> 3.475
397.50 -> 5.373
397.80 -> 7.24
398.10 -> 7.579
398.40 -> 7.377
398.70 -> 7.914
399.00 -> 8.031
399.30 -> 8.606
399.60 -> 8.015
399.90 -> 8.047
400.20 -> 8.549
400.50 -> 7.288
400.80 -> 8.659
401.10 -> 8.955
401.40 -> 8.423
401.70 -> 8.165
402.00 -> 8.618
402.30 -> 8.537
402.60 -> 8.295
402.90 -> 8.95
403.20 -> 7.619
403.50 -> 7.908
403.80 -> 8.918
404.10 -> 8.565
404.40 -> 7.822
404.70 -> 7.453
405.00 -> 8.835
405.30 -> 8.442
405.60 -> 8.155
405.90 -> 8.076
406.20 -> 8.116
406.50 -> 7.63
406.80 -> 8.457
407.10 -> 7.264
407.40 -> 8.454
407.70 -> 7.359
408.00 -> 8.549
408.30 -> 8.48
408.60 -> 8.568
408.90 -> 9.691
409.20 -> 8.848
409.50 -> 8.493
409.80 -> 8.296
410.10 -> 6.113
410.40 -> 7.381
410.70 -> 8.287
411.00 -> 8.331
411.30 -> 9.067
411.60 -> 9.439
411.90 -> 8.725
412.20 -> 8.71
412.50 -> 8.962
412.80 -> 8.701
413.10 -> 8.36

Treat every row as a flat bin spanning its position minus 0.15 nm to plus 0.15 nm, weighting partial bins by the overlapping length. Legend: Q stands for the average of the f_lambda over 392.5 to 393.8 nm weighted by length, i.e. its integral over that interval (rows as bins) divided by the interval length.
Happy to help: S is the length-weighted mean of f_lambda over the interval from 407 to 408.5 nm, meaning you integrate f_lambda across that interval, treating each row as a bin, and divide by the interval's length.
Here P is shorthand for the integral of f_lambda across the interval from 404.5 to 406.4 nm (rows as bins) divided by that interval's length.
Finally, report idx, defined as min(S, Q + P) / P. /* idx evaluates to 1.0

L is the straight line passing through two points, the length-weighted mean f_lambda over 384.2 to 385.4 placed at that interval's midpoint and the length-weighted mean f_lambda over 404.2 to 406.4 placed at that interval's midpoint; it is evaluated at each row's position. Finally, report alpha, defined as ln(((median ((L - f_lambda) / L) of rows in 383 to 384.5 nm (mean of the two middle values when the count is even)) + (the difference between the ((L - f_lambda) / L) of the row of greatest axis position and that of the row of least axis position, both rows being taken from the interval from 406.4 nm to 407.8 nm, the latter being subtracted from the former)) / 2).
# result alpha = -1.4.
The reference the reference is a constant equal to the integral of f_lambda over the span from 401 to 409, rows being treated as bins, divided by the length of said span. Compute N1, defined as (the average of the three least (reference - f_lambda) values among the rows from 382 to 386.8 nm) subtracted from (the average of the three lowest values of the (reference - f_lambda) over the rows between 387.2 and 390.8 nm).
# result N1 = 0.1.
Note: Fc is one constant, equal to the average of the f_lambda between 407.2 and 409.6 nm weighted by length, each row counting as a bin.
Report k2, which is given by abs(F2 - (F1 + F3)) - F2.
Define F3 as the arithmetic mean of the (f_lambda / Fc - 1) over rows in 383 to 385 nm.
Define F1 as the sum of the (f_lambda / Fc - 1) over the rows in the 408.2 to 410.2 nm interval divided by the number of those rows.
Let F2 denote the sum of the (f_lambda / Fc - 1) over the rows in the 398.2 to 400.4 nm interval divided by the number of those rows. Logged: 0.4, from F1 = -0.02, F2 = -0.05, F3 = -0.43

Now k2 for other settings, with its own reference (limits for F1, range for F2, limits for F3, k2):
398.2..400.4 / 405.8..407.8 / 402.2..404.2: 0.1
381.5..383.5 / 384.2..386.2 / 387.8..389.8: 0.8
